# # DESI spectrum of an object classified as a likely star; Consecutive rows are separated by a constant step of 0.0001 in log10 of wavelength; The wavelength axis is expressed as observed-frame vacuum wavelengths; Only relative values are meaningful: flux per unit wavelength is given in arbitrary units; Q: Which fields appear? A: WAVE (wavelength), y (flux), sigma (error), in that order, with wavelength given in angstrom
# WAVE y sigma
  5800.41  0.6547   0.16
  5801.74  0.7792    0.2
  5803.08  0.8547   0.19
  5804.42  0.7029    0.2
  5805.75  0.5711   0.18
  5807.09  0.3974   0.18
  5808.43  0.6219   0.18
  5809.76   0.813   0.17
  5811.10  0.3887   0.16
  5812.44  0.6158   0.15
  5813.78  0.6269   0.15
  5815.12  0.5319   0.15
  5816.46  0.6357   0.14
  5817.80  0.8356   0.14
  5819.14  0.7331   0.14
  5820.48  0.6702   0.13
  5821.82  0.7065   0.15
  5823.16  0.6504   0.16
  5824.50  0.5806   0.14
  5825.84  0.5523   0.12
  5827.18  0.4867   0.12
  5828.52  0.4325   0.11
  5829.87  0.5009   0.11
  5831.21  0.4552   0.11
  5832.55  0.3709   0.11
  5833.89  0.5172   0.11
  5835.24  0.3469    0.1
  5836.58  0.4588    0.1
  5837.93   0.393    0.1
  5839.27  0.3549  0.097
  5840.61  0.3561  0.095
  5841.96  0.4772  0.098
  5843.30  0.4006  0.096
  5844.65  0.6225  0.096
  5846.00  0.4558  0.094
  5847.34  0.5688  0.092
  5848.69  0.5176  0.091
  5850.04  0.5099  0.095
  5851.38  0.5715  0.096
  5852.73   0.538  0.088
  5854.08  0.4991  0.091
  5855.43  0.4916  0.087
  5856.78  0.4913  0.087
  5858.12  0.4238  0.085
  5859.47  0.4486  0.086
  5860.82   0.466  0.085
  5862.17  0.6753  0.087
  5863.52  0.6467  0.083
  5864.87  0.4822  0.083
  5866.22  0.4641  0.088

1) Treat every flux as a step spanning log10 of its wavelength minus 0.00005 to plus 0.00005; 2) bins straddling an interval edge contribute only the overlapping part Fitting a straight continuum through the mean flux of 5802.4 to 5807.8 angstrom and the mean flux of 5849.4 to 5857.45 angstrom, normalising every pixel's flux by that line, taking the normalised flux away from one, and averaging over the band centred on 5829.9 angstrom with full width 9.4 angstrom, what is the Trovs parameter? 0.17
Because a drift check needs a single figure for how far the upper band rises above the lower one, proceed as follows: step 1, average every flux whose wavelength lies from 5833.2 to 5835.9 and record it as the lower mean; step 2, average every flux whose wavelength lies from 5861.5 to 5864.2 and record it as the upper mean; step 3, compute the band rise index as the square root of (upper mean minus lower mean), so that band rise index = 0.48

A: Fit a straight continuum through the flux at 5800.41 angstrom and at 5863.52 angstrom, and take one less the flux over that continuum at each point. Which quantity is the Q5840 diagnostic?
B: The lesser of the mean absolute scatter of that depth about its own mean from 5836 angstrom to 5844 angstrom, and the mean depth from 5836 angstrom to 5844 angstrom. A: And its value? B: 0.063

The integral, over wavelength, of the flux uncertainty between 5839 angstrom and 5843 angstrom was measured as 0.39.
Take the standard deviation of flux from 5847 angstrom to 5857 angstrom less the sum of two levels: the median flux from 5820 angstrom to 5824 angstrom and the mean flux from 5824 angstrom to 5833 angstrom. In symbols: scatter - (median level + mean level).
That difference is -1.12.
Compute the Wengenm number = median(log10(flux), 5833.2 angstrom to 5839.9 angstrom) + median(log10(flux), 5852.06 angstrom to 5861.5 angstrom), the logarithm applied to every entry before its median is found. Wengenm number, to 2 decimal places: -0.71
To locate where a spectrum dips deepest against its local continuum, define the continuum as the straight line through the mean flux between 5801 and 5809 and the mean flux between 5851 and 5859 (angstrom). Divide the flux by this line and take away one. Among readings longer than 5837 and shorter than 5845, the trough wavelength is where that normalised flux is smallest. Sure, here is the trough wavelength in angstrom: 5839.27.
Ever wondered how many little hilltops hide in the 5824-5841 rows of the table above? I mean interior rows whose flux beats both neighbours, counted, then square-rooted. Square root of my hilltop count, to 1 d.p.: 1.7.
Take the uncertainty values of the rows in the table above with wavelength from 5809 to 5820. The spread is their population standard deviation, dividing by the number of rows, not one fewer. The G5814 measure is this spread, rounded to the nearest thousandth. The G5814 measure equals 0.010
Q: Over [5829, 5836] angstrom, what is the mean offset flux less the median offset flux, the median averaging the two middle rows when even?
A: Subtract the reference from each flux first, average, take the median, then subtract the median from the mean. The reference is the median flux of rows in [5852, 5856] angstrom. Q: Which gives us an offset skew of -0.017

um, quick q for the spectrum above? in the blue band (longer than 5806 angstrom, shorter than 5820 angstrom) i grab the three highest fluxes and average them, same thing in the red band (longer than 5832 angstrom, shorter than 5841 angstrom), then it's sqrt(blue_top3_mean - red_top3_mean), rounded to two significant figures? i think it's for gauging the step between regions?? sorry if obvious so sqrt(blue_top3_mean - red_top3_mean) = 0.58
